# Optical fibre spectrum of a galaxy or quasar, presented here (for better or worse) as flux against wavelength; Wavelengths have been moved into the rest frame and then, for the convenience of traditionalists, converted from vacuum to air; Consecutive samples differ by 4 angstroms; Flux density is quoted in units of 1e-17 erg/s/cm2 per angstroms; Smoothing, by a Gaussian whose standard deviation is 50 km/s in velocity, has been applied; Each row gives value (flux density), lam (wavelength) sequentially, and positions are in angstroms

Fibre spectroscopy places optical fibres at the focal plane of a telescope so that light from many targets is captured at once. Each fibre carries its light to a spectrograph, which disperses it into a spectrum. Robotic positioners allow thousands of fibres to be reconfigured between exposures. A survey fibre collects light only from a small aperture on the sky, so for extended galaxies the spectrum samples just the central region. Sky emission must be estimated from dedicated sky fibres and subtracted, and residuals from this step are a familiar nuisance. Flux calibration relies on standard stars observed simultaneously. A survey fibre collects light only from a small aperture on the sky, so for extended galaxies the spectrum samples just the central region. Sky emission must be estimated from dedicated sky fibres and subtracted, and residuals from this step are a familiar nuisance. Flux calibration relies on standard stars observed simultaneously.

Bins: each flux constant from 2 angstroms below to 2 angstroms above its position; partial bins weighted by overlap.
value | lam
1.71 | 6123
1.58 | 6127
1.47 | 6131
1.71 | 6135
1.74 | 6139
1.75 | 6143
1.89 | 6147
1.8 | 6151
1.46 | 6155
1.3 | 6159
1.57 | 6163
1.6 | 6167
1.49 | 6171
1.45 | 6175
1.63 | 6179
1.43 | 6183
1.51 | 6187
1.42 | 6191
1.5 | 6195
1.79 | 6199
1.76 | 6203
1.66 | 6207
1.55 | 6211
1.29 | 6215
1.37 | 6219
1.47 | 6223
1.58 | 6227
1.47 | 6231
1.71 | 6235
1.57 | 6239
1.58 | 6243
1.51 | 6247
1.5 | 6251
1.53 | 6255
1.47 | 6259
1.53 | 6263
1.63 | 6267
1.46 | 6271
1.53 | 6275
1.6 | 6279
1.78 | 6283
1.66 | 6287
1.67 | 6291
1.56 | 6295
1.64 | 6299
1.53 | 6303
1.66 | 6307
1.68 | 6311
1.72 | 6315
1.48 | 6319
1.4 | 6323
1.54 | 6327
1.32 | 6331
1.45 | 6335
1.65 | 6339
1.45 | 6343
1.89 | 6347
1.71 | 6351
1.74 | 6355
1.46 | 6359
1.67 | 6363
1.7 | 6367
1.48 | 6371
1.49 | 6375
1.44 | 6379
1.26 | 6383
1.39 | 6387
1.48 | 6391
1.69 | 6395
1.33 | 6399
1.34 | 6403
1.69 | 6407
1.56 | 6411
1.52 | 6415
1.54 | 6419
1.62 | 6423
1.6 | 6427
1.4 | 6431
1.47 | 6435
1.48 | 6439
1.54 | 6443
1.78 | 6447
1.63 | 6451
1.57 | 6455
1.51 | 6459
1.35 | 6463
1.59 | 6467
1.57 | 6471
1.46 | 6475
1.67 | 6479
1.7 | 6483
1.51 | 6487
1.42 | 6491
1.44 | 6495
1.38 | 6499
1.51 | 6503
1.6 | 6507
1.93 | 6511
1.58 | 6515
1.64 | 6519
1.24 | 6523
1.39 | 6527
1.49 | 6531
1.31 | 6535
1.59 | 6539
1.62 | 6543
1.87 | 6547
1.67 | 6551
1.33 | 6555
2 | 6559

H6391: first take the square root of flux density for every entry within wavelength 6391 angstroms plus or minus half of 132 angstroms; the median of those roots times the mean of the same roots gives 1.54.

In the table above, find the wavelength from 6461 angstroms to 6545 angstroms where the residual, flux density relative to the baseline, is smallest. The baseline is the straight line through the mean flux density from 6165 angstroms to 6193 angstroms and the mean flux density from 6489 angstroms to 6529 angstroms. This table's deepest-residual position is 6523 angstroms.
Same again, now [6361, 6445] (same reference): 6383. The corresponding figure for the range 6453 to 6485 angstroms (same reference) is 6463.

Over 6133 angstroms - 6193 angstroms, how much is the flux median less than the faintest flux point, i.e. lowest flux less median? -0.27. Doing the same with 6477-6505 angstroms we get -0.13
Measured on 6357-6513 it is -0.25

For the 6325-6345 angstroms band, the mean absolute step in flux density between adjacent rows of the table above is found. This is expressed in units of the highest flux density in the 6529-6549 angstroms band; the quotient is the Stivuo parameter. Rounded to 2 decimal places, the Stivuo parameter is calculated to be 0.10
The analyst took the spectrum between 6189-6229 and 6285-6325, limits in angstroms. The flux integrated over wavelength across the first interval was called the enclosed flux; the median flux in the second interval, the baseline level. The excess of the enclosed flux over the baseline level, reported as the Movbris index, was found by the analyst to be 59.9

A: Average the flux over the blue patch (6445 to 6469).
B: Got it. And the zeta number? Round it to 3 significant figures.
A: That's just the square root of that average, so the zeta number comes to 1.25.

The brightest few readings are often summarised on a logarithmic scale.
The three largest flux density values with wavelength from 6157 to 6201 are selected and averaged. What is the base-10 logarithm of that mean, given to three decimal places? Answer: 0.224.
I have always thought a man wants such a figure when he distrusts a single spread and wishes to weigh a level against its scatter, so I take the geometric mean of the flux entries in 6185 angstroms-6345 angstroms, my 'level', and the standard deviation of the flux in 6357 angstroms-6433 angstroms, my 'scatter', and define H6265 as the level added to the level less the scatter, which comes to 2.97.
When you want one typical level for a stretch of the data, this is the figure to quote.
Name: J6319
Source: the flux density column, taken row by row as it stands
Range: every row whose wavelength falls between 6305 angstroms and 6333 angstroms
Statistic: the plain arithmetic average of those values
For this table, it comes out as 1.54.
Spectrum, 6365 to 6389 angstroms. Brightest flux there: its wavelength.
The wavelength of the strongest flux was 6367 angstroms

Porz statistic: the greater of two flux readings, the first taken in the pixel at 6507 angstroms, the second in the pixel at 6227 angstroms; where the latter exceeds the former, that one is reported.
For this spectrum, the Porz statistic 1.60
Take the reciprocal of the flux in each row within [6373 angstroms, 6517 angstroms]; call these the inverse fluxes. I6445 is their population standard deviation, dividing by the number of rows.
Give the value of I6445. 0.056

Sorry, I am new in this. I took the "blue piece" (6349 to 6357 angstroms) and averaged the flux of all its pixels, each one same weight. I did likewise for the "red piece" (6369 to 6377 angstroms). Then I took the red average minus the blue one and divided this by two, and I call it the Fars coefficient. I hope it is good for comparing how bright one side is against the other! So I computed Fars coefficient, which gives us -0.120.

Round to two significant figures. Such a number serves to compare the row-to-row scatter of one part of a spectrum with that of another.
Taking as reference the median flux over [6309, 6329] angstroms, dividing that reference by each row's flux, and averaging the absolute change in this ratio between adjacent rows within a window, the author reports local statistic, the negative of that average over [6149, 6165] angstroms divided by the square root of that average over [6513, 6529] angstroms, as -0.45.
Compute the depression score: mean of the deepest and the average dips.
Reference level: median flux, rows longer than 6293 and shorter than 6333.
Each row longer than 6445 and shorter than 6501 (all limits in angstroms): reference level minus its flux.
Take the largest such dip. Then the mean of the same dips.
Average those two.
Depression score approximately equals 0.104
